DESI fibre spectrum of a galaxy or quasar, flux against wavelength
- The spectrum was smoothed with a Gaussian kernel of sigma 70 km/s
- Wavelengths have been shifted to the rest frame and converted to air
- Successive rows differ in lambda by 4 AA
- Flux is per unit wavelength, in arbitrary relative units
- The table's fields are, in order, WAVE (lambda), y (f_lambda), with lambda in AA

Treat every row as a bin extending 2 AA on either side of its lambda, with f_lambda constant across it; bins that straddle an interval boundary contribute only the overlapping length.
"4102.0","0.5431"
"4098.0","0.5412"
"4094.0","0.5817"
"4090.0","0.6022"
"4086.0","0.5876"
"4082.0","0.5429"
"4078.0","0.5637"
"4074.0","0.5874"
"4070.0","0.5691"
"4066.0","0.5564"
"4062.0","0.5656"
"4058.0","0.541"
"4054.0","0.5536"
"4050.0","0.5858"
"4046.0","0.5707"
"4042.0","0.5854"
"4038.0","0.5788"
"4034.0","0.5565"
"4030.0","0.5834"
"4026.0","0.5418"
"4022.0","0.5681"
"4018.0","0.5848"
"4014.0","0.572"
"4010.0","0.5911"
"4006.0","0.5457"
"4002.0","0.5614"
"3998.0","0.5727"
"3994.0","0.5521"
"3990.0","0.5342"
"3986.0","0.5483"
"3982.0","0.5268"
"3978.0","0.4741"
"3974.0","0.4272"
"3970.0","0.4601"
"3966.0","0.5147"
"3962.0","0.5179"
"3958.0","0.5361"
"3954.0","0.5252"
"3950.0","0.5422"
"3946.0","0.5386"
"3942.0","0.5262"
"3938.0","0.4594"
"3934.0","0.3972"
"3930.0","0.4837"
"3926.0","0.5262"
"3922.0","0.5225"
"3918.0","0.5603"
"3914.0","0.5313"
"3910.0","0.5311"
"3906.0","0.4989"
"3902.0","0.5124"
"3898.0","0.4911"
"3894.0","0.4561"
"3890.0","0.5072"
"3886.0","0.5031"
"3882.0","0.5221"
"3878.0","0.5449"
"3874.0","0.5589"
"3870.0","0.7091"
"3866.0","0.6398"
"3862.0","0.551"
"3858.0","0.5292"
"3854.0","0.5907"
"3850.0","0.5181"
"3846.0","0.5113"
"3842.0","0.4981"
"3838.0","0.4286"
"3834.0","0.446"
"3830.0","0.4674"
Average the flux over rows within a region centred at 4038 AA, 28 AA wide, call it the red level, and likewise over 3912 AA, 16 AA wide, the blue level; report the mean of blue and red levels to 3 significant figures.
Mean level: 0.551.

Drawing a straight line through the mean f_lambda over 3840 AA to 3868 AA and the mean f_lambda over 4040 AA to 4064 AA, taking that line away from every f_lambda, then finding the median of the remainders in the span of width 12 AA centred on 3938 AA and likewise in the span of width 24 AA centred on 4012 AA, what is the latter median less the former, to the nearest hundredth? 0.10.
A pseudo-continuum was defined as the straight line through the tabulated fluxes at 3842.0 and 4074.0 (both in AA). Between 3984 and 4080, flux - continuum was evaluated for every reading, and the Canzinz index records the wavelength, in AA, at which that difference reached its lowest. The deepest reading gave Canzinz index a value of 4058.0 AA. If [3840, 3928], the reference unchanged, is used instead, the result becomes 3894.0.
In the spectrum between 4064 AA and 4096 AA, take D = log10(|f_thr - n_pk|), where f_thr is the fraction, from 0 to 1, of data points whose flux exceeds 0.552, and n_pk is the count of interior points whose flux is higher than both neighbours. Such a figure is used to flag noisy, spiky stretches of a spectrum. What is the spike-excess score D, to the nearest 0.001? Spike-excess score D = 0.051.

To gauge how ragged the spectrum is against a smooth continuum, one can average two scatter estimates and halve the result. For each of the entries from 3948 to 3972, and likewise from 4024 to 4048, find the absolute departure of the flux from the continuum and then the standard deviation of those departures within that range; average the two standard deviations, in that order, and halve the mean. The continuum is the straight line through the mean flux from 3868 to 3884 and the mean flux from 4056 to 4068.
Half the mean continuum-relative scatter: 0.009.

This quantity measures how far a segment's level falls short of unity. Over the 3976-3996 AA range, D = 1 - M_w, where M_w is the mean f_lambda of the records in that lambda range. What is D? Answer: 0.473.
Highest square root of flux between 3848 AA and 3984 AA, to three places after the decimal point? 0.842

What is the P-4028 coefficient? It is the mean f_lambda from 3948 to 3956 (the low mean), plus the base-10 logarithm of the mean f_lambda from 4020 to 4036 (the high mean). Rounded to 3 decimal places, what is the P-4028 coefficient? 0.284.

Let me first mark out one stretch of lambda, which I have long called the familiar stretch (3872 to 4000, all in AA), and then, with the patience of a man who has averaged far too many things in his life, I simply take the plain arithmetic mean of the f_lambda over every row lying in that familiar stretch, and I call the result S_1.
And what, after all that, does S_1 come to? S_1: 0.513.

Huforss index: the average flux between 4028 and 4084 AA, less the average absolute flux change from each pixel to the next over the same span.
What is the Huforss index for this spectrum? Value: 0.549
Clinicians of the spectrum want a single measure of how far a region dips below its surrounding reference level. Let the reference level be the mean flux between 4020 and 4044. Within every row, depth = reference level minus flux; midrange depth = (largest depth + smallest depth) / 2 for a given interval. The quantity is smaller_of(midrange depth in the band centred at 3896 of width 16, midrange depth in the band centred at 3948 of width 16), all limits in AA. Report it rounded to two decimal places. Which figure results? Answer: 0.04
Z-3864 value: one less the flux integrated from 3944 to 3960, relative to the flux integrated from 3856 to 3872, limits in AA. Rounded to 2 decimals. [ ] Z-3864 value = 0.12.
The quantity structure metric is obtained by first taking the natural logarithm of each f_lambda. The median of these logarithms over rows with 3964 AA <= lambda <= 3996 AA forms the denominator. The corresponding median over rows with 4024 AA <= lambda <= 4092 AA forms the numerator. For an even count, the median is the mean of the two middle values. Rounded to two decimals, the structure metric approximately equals 0.86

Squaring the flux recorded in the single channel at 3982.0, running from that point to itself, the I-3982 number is 0.28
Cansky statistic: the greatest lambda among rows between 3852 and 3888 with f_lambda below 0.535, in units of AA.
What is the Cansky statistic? 3886.0 AA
